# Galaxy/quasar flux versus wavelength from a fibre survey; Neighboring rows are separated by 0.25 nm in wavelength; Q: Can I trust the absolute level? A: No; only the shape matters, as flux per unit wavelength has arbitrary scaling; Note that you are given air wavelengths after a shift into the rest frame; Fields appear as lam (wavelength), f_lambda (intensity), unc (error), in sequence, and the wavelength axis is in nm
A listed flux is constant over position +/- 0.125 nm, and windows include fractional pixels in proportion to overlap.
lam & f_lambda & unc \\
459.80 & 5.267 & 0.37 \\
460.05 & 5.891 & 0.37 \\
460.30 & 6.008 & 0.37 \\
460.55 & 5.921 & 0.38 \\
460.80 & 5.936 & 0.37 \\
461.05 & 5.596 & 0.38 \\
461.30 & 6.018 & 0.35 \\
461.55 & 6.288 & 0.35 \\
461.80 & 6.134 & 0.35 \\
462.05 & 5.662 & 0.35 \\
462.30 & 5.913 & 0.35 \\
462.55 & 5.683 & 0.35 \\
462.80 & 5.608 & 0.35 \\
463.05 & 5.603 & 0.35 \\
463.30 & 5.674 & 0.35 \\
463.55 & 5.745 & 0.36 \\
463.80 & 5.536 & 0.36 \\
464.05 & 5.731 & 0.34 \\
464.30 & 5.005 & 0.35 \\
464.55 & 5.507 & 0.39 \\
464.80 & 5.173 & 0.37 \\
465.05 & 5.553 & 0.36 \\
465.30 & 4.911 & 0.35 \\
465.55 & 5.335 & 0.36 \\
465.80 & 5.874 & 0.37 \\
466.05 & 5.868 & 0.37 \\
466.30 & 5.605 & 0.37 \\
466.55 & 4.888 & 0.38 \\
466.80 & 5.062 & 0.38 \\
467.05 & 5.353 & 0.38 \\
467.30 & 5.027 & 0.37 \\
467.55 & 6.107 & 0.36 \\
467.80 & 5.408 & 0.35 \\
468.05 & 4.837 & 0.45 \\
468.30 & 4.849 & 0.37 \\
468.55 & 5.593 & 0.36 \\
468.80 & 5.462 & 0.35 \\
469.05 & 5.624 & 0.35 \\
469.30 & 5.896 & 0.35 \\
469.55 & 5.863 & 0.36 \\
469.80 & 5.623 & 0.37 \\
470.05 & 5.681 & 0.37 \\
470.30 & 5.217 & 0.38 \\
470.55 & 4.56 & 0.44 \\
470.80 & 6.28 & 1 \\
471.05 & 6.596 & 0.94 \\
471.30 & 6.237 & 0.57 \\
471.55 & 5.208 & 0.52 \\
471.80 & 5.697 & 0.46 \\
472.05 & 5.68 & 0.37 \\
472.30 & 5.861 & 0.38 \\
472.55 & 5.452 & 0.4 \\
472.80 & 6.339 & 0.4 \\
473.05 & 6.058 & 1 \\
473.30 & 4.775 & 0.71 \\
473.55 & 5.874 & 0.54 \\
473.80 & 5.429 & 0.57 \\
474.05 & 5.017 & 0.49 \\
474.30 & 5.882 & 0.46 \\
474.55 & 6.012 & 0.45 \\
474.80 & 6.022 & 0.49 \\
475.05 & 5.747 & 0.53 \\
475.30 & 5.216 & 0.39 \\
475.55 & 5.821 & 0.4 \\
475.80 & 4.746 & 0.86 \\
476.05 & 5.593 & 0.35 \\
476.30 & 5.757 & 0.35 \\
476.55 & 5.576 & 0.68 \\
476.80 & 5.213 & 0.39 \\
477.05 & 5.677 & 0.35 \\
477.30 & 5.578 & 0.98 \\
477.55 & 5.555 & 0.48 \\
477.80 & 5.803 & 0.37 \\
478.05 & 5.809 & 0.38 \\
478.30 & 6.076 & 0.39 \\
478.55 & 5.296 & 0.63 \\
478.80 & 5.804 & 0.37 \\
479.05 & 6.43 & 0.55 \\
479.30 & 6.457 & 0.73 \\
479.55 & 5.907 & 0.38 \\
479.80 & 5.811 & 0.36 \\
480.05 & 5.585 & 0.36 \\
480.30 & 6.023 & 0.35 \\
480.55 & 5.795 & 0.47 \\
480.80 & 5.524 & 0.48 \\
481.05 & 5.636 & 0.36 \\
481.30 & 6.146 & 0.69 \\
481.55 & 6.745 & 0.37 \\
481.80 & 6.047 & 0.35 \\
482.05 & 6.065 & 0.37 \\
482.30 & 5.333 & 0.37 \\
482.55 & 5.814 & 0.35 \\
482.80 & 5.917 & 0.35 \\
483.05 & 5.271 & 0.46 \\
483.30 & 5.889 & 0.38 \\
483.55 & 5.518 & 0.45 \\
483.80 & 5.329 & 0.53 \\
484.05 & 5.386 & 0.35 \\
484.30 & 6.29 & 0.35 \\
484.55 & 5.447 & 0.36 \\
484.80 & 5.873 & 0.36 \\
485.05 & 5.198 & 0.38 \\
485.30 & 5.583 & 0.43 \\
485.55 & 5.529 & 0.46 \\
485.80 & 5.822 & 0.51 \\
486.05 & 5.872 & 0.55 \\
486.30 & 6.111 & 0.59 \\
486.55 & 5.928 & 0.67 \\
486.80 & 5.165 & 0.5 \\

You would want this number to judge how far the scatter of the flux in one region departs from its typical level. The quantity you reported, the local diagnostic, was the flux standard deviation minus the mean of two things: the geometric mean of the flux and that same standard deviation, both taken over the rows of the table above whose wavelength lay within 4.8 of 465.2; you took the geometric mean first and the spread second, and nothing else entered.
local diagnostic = -2.59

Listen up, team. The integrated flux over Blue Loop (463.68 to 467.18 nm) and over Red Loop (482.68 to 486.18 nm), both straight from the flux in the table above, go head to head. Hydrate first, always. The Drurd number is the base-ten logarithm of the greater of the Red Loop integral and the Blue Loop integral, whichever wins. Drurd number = 1.30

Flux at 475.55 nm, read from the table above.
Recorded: 5.821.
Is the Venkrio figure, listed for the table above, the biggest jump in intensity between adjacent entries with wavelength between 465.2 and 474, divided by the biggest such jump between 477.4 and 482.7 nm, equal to 2.21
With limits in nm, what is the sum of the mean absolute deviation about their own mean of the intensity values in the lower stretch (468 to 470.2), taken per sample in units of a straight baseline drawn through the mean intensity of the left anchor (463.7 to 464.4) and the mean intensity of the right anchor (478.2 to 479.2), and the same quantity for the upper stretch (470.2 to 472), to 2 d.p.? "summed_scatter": 0.15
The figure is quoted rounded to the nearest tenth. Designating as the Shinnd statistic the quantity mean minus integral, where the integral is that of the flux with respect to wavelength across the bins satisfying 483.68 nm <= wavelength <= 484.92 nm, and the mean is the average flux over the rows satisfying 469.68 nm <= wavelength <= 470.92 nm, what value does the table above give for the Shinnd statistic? -1.6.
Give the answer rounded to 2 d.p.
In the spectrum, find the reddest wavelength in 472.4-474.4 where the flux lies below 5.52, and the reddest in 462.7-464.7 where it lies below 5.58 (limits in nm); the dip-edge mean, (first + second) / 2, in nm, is 469.30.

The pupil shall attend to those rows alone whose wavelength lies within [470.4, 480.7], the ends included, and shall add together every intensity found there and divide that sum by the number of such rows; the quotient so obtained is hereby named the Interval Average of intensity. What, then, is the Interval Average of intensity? 5.71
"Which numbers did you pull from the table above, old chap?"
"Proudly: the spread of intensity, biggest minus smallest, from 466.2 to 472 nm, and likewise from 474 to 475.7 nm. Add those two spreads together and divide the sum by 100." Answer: 0.030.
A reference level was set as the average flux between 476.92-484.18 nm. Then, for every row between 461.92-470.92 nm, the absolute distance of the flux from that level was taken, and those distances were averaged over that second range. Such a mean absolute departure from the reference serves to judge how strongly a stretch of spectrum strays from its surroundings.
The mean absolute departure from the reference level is 0.39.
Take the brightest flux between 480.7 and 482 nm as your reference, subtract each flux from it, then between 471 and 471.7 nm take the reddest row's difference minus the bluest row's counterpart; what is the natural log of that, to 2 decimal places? 0.33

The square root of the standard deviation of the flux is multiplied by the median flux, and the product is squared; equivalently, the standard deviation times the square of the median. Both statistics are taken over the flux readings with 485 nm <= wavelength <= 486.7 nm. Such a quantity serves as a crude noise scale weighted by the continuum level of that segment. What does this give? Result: 10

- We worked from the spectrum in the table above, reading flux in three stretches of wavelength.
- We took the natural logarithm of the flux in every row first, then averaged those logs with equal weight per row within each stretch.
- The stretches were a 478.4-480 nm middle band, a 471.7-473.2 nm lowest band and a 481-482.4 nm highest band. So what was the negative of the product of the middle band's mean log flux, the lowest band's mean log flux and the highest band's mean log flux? -5.6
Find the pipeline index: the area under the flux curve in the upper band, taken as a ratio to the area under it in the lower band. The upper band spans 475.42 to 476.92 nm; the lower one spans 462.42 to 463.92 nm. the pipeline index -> 0.97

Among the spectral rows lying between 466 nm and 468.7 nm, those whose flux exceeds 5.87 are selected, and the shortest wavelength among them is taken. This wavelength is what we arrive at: 467.55 nm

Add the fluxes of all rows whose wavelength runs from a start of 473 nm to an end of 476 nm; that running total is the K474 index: 67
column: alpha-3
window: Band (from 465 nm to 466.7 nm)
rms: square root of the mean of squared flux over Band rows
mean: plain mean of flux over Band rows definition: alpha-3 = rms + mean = 10.9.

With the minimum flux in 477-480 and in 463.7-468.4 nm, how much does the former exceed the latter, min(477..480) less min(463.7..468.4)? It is 0.46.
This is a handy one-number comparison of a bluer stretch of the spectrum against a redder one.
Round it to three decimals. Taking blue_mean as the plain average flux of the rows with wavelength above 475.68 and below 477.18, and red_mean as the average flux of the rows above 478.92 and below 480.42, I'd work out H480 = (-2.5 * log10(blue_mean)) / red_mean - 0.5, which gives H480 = -0.804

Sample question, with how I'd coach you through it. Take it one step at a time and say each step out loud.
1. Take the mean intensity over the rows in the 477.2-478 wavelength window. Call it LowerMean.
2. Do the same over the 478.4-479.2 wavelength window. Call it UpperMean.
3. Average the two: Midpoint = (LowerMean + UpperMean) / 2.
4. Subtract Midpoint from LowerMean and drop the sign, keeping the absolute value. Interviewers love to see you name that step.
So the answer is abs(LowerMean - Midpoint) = 0.10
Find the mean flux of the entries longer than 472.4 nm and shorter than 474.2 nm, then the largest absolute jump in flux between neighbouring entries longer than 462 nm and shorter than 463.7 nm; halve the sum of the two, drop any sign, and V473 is 2.91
